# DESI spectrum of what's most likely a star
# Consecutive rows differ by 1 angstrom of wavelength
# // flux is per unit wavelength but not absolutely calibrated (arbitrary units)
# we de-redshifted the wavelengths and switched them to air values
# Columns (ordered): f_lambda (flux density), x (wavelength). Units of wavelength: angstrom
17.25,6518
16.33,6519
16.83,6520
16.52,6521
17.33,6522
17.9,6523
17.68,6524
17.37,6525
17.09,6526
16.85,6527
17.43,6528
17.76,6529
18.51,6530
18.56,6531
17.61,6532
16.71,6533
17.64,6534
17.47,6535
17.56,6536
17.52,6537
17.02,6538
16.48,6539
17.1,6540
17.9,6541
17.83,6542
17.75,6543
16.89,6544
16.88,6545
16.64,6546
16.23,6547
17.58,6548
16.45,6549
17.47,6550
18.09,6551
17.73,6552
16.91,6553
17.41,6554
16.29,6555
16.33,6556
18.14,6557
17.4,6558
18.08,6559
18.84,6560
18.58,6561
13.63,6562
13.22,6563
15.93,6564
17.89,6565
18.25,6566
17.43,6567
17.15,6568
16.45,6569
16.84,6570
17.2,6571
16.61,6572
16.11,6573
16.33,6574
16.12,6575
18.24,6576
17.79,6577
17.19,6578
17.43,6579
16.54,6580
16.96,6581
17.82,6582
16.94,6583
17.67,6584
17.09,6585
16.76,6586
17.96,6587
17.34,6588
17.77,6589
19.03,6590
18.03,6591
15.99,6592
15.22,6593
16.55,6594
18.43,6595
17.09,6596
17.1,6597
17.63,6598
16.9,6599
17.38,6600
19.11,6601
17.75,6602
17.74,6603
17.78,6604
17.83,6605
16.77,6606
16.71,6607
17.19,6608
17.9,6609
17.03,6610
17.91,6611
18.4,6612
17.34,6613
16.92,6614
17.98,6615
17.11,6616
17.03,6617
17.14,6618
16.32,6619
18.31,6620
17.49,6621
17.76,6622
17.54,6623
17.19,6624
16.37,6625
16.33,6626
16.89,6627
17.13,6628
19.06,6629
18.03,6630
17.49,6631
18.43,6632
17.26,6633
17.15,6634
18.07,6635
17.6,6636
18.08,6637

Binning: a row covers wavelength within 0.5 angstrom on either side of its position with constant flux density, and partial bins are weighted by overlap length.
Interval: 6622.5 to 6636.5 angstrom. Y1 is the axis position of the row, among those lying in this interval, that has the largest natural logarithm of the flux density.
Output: 6629 angstrom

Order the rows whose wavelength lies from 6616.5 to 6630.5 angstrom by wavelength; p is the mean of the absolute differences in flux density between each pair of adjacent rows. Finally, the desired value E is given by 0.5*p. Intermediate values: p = 0.71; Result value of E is 0.35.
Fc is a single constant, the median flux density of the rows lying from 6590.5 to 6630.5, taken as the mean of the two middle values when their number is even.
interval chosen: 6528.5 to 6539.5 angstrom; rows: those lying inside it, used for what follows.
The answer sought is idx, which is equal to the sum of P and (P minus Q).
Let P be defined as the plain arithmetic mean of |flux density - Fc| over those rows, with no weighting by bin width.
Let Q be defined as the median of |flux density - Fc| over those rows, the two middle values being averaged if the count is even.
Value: 0.73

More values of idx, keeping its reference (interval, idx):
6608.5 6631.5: 0.71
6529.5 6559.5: 0.64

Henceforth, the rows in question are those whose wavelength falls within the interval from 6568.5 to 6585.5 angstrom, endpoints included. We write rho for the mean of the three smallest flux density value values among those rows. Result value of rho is 16.2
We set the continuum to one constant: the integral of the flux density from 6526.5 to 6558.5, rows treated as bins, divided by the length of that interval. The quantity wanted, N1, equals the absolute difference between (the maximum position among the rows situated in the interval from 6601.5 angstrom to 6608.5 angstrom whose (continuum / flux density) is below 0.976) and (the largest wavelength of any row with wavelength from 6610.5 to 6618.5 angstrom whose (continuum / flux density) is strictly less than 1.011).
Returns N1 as 13 angstrom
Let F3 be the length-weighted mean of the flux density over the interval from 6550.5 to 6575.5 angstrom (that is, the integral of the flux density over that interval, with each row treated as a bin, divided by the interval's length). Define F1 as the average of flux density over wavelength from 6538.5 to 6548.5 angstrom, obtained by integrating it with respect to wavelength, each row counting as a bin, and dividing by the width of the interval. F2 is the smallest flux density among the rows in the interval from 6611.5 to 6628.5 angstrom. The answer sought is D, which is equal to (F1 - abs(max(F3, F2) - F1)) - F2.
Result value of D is 0.60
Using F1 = 17.1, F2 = 16.32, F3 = 16.9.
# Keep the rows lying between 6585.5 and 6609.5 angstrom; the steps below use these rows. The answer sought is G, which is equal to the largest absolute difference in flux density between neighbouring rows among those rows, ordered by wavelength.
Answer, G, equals 2.04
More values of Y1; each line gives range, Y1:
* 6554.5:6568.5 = 6560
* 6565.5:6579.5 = 6566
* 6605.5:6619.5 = 6612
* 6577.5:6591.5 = 6590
